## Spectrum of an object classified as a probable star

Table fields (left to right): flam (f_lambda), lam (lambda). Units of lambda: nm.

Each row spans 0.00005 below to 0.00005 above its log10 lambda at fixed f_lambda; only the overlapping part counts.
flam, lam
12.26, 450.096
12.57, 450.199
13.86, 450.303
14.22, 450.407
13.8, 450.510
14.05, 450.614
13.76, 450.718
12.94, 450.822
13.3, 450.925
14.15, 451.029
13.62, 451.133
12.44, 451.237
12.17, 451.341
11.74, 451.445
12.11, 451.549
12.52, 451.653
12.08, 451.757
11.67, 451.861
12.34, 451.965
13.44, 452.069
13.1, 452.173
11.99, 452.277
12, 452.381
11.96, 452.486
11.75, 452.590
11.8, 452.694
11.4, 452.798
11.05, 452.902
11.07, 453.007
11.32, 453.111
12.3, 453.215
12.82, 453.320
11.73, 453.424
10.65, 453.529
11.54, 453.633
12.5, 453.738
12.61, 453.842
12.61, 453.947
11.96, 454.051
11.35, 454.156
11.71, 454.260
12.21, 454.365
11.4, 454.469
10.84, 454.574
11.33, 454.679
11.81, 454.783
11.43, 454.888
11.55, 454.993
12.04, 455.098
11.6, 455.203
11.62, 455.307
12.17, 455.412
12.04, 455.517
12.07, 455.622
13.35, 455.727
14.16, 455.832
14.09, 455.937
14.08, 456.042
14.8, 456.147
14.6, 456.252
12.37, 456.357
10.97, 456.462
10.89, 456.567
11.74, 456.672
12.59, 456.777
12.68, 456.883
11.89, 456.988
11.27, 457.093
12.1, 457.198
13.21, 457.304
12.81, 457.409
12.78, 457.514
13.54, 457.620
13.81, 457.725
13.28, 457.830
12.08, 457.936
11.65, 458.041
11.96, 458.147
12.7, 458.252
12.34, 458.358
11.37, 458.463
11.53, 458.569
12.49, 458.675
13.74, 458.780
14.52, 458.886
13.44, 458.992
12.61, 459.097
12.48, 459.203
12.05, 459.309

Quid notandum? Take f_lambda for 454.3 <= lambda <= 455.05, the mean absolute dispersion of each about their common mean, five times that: 1.5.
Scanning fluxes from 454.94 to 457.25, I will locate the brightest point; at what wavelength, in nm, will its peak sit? 456.147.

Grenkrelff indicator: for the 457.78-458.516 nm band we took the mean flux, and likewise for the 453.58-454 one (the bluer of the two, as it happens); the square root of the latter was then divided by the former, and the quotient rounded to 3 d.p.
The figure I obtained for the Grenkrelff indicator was 0.288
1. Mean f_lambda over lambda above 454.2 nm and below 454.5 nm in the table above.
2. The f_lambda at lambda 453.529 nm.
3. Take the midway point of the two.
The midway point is 11.2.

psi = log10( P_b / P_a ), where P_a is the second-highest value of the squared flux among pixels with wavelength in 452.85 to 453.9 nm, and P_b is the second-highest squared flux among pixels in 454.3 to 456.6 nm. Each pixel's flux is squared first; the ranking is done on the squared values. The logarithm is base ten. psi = 0.13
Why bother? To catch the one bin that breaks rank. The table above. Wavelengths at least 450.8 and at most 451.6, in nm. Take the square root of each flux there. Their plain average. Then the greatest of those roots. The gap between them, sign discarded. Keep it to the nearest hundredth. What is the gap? 0.18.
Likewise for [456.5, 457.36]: 0.17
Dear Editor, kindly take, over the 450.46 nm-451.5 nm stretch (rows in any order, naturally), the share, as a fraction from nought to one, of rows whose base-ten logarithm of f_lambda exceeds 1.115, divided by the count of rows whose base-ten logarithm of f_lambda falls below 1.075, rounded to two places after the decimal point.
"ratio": 0.60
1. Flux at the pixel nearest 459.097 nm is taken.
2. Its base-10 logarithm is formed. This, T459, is 1.10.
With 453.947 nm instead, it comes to 1.10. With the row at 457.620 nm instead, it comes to 1.13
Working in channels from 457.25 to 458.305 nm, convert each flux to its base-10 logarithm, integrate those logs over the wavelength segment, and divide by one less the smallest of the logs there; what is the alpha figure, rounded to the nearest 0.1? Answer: -17.6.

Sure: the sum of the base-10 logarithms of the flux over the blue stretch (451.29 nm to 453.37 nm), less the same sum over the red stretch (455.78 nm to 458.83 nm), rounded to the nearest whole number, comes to -10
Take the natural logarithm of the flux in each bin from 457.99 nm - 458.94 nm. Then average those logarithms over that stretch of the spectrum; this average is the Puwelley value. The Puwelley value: 2.52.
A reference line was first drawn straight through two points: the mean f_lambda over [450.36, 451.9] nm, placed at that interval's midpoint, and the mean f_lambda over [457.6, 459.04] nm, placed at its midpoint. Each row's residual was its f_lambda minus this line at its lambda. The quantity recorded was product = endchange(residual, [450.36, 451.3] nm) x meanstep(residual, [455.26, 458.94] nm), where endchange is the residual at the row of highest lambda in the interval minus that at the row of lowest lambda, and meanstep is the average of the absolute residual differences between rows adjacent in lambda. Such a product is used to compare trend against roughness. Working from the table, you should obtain -1.1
